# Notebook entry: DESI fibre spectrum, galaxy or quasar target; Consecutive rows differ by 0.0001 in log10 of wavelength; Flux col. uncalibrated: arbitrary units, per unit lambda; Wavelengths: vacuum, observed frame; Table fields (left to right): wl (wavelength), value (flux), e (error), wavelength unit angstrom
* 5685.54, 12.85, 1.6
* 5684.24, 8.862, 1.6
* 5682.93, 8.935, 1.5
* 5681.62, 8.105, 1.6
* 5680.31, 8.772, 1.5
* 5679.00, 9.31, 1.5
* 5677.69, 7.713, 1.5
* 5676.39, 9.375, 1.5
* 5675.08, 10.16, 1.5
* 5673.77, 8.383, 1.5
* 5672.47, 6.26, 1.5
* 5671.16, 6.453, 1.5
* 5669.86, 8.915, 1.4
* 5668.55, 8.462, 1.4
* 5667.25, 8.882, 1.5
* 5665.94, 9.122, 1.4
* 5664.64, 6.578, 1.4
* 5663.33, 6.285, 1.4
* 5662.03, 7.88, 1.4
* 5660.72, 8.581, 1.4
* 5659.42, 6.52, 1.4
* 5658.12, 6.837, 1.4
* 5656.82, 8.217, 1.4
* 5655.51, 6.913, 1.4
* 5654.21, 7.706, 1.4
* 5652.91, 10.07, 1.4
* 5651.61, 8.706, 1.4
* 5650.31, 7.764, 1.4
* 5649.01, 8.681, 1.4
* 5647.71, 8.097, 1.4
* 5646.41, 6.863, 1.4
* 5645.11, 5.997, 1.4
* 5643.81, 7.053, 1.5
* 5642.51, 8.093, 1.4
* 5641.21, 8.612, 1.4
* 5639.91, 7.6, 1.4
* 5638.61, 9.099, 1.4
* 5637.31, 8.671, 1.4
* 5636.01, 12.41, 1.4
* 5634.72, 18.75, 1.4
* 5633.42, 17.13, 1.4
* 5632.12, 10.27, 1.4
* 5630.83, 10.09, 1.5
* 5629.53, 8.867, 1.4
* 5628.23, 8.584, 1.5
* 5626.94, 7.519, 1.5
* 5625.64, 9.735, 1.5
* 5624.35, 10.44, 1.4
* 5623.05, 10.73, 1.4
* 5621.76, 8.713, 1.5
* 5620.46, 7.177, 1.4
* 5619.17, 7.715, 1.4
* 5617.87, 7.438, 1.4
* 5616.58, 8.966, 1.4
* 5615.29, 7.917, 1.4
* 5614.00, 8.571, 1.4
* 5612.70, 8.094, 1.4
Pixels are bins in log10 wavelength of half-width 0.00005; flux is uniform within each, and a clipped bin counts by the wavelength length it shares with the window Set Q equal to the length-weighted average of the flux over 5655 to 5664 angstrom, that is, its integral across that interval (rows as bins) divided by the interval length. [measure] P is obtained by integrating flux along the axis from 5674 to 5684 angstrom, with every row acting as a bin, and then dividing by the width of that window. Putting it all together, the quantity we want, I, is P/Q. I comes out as 1.2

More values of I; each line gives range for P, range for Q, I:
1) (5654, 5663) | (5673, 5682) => 0.8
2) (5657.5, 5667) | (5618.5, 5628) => 0.8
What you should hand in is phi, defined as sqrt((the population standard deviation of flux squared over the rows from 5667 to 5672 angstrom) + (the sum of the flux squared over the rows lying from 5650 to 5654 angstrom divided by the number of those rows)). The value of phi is 9.7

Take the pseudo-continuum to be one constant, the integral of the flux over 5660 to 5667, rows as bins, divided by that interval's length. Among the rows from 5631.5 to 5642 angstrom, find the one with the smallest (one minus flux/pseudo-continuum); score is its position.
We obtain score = 5634.72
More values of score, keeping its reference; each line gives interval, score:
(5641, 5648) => 5641.21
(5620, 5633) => 5623.05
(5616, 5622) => 5616.58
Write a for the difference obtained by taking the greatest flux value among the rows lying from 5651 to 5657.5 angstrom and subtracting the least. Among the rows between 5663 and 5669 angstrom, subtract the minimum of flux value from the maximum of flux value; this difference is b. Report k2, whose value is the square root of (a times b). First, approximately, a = 3.2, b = 2.8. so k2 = 3.0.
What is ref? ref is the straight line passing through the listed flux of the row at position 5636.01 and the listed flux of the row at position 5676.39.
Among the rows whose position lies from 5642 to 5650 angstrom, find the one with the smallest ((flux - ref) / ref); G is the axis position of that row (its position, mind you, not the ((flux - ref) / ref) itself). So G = 5645.11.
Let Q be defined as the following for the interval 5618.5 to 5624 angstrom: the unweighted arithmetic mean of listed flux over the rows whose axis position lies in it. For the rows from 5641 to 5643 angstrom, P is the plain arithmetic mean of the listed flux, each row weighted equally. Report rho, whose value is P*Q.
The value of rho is 72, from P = 8.4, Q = 8.6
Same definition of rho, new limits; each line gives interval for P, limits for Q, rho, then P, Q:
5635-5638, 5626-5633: 96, 10.5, 9.1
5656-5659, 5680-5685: 65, 7.5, 8.7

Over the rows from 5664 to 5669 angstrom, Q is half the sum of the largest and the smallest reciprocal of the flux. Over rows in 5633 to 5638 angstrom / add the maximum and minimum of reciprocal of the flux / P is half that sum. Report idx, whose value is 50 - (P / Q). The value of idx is 49.4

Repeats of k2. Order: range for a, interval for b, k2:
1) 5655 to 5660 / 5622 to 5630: 2.3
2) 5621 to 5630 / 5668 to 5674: 2.9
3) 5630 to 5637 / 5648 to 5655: 4.5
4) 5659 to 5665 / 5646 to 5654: 2.7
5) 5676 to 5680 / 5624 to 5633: 2.2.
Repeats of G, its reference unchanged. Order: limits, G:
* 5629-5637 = 5629.53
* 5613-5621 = 5620.46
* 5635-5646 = 5645.11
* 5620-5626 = 5620.46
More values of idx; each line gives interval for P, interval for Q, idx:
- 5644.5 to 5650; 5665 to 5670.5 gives 48.8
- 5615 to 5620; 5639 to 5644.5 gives 49.0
